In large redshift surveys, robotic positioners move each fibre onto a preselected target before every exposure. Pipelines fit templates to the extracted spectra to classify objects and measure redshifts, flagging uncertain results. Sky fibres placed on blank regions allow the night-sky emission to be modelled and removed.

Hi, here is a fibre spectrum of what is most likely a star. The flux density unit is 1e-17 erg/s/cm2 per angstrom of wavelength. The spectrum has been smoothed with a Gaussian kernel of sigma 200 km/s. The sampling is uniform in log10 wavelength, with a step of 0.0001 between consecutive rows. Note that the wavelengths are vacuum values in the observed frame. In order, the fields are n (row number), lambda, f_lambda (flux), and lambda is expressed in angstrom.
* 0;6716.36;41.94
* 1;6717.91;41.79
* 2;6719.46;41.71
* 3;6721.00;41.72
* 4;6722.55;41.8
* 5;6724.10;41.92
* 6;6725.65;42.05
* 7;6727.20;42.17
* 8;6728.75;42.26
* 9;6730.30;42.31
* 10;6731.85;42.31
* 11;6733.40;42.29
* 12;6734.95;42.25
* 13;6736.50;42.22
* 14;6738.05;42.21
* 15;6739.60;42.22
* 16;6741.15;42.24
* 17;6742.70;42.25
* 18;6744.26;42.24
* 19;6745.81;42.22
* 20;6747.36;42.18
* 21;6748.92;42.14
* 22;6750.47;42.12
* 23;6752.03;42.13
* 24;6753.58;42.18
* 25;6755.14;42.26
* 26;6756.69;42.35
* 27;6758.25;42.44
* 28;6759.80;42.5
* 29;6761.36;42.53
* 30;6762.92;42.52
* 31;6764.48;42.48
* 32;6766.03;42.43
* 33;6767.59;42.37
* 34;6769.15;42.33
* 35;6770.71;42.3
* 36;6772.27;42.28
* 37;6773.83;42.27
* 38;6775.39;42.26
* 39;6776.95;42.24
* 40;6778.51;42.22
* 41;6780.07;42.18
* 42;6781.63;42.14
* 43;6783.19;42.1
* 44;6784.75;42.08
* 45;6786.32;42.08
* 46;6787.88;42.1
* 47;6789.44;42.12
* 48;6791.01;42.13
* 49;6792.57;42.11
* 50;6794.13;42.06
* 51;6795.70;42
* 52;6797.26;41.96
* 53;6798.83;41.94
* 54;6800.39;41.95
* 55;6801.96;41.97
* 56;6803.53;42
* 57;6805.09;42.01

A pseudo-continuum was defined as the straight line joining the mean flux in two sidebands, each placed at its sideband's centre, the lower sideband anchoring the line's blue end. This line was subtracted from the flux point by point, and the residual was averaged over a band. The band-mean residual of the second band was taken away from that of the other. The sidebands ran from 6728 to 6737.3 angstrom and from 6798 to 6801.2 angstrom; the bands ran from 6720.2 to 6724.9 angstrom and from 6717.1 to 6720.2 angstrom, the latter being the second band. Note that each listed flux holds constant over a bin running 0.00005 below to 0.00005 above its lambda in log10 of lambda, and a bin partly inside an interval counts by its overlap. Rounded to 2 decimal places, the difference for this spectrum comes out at 0.08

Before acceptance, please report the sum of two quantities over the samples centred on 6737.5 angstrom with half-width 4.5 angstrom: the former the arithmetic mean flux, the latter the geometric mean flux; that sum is 84.5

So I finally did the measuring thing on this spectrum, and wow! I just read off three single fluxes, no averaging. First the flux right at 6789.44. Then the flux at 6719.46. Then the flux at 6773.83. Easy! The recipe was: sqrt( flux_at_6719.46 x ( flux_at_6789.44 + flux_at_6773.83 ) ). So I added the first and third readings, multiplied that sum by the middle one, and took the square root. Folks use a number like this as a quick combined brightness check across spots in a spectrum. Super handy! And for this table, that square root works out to 59.3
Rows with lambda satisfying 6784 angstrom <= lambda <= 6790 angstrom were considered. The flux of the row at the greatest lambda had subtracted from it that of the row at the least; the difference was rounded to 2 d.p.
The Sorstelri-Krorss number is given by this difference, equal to 0.04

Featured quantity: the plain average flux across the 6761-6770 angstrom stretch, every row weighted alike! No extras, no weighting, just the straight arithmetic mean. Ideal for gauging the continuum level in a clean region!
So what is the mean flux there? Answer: 42.4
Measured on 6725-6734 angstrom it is 42.2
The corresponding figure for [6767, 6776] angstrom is 42.3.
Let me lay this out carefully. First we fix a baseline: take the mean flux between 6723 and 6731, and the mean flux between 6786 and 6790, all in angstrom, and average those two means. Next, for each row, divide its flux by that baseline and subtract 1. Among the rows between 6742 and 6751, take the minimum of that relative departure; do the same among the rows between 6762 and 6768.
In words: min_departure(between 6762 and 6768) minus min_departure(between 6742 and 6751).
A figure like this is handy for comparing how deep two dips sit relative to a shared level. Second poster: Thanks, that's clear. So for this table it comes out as 0.0059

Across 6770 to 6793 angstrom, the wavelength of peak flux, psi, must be 6770.71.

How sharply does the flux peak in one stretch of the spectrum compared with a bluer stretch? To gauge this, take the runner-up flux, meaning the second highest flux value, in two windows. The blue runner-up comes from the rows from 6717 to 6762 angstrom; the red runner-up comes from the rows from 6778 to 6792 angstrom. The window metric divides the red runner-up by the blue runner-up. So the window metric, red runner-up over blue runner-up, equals 0.99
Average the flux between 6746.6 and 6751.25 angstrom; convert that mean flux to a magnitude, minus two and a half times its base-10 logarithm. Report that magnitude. -4.06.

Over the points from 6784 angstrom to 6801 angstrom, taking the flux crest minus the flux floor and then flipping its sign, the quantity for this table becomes -0.19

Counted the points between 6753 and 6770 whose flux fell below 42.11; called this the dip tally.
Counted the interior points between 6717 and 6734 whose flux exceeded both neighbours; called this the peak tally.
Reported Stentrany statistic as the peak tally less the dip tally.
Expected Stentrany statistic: 0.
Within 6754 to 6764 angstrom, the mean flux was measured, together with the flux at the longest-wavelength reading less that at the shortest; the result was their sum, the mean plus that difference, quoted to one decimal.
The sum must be 42.7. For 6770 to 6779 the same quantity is 42.2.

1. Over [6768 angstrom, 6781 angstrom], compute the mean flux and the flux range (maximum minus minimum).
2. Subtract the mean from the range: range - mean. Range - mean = -42.1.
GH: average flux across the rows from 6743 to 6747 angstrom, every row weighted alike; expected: 42.2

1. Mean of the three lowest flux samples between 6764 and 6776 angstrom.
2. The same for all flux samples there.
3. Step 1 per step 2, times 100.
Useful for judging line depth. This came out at 99.8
